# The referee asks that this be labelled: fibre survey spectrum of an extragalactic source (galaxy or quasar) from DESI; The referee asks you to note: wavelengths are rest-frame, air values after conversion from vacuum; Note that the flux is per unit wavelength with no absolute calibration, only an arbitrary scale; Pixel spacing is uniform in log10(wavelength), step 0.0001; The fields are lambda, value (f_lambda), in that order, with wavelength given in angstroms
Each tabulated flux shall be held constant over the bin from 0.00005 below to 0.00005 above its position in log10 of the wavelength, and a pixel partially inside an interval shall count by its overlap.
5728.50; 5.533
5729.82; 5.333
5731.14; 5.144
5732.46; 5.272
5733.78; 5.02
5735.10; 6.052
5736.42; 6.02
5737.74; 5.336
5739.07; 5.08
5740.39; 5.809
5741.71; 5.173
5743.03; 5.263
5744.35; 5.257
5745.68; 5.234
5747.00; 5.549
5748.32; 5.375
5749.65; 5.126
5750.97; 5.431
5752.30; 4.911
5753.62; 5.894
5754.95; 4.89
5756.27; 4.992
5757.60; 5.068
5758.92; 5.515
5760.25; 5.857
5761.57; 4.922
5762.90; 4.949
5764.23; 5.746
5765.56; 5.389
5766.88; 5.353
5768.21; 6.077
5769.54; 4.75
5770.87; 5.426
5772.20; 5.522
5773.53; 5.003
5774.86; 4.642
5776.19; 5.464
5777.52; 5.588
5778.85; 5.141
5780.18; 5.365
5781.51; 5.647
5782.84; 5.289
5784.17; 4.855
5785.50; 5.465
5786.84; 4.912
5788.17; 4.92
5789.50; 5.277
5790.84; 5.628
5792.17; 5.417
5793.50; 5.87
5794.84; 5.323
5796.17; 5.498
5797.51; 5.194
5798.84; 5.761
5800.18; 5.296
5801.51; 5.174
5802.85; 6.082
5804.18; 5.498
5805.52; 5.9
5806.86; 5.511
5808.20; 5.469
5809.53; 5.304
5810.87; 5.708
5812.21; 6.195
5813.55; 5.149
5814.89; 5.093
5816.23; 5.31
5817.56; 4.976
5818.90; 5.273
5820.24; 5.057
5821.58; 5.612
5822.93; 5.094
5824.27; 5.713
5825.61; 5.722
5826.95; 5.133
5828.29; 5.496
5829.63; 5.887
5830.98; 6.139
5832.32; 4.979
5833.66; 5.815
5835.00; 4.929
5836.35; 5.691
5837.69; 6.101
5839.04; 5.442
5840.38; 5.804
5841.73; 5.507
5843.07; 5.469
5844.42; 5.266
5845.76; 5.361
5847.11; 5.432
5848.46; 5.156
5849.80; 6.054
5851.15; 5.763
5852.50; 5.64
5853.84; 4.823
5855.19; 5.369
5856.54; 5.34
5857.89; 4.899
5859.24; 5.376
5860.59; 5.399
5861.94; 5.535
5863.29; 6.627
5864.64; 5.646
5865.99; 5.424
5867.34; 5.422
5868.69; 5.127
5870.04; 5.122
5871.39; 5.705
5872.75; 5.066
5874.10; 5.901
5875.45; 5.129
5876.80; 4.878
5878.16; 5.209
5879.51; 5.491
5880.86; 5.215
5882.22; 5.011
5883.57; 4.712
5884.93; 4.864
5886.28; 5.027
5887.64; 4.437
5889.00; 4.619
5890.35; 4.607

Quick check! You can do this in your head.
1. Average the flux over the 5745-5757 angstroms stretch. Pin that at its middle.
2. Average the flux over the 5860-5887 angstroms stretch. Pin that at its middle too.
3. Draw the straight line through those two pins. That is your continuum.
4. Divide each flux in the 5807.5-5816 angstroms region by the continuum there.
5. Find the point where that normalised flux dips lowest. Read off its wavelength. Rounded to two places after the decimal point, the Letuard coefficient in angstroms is 5814.89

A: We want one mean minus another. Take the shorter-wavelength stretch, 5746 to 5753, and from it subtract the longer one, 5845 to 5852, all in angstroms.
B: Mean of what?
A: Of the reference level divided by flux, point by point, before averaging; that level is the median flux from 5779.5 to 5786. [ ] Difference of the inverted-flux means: 0.049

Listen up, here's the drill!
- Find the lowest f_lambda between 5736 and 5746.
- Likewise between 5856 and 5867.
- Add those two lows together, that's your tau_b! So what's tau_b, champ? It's 9.98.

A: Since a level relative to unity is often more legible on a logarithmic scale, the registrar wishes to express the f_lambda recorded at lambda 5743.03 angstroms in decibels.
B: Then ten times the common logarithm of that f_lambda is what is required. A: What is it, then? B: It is 7.2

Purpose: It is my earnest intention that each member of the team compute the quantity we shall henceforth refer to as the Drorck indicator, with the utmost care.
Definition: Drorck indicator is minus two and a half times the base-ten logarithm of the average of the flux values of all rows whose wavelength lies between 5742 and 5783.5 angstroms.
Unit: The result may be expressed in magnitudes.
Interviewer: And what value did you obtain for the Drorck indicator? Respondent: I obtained -1.81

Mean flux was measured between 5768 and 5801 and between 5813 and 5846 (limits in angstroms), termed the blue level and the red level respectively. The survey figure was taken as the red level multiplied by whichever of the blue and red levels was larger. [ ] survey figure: 29.6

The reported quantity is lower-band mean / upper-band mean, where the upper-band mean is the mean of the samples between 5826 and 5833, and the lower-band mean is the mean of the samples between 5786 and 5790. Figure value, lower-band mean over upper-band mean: 0.91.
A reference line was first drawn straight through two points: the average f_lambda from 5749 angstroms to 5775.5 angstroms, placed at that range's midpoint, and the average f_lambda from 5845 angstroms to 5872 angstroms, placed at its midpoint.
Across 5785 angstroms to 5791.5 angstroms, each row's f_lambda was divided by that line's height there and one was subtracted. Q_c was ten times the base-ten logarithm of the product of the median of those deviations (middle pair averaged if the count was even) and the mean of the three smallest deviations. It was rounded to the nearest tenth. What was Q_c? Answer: -33.0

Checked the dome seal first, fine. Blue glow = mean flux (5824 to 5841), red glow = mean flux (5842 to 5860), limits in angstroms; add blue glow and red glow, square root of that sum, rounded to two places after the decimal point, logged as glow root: 3.31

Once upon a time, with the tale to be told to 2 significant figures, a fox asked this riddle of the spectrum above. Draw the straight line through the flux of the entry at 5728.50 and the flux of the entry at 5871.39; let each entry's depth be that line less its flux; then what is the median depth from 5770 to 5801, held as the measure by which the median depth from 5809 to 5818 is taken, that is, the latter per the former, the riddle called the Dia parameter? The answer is 1.4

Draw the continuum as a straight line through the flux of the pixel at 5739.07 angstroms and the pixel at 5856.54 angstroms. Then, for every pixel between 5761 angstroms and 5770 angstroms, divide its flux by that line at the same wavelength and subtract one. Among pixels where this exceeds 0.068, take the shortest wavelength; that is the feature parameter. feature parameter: 5764.23 angstroms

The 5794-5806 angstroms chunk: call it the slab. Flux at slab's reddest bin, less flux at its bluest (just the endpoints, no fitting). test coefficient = 0.6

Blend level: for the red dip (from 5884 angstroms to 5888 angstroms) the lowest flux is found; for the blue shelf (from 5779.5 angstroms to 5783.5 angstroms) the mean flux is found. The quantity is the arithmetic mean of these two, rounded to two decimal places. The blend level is 4.94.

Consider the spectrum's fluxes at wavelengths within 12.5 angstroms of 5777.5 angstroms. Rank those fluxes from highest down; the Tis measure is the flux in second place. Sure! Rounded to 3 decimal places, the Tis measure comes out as 5.647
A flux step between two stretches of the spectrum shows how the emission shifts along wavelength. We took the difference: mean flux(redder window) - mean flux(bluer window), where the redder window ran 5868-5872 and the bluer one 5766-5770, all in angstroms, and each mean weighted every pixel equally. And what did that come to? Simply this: -0.1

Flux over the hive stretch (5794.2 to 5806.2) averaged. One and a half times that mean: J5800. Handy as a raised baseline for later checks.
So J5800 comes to 8.29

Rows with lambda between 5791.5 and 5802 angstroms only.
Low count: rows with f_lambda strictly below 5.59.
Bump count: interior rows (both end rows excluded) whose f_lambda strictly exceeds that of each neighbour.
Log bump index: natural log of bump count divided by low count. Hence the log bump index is -0.69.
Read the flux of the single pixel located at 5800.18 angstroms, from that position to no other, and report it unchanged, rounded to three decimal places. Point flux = 5.296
